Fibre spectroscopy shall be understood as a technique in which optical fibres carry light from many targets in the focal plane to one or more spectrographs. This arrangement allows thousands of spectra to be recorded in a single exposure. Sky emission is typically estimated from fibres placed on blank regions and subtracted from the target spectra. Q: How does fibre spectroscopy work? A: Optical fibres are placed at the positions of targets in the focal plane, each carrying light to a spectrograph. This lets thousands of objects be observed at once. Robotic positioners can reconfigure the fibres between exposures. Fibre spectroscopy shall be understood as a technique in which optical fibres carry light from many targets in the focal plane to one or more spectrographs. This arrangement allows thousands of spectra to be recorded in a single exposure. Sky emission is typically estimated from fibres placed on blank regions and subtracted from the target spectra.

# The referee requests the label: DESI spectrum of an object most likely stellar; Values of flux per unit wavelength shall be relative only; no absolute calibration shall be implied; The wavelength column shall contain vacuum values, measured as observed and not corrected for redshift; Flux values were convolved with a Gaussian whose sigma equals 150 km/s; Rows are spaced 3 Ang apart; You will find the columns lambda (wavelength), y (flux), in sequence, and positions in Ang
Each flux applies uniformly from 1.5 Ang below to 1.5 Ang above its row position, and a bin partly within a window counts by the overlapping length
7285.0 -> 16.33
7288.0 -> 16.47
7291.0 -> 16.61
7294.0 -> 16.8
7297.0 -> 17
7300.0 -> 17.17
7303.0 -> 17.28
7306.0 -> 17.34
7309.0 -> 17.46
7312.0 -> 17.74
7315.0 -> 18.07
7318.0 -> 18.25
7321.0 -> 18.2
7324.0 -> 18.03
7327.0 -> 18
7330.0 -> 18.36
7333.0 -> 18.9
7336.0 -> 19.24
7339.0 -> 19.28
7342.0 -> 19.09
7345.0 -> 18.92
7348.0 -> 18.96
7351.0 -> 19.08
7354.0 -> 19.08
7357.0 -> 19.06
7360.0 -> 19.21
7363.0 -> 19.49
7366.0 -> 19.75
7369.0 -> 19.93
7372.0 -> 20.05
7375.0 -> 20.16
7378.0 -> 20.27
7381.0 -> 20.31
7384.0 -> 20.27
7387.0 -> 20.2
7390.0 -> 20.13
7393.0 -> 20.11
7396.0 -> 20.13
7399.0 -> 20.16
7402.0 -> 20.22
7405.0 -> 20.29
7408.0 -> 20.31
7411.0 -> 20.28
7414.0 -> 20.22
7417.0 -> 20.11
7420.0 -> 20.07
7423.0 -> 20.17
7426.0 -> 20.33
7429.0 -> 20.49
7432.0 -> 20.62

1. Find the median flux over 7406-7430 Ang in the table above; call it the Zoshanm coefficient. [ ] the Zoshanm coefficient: 20.25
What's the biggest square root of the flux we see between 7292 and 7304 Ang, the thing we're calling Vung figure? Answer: 4.16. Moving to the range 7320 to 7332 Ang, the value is 4.28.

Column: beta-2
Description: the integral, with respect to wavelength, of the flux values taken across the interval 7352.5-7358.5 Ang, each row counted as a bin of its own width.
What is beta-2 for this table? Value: 114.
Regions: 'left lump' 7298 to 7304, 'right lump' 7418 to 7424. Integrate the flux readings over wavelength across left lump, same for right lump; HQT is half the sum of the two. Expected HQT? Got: 112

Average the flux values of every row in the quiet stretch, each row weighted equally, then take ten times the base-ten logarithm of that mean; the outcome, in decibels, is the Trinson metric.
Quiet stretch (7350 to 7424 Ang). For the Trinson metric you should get 13.0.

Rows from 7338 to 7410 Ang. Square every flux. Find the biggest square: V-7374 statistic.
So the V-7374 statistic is 412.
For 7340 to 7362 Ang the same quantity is 369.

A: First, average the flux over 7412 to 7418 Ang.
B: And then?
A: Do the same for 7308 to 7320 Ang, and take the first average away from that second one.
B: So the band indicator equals -2.3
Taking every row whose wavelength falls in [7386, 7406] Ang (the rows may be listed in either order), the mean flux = 20.2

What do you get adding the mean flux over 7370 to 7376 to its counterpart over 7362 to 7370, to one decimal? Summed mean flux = 39.8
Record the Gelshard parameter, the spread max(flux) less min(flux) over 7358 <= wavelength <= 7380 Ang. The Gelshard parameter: 1.1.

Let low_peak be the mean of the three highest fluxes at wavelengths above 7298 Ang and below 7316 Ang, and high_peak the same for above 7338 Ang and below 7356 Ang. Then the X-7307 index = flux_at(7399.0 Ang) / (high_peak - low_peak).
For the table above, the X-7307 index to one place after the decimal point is 14.5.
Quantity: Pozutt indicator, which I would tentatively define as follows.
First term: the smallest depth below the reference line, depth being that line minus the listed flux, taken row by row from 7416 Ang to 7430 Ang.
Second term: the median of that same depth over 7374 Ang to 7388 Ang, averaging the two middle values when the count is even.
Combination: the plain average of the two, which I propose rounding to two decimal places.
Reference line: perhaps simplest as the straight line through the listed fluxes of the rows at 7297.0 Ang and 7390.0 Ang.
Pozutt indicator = 0.22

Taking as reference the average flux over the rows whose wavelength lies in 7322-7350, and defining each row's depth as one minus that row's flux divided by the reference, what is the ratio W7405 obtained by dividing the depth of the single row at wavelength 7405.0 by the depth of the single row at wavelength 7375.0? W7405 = 1.1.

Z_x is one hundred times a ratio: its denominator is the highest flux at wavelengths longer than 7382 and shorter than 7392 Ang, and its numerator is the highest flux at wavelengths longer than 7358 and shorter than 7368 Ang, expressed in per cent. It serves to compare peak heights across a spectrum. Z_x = 97.4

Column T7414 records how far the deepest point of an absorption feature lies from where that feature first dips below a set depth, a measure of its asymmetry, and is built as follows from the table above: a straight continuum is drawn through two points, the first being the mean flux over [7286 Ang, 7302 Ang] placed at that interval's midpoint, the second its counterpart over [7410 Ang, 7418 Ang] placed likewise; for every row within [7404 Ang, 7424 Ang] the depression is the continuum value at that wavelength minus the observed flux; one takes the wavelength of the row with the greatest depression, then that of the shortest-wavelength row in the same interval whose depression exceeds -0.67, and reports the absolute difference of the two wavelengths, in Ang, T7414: 15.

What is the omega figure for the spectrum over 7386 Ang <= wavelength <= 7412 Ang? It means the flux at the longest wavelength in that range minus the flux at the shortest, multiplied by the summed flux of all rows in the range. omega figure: 15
